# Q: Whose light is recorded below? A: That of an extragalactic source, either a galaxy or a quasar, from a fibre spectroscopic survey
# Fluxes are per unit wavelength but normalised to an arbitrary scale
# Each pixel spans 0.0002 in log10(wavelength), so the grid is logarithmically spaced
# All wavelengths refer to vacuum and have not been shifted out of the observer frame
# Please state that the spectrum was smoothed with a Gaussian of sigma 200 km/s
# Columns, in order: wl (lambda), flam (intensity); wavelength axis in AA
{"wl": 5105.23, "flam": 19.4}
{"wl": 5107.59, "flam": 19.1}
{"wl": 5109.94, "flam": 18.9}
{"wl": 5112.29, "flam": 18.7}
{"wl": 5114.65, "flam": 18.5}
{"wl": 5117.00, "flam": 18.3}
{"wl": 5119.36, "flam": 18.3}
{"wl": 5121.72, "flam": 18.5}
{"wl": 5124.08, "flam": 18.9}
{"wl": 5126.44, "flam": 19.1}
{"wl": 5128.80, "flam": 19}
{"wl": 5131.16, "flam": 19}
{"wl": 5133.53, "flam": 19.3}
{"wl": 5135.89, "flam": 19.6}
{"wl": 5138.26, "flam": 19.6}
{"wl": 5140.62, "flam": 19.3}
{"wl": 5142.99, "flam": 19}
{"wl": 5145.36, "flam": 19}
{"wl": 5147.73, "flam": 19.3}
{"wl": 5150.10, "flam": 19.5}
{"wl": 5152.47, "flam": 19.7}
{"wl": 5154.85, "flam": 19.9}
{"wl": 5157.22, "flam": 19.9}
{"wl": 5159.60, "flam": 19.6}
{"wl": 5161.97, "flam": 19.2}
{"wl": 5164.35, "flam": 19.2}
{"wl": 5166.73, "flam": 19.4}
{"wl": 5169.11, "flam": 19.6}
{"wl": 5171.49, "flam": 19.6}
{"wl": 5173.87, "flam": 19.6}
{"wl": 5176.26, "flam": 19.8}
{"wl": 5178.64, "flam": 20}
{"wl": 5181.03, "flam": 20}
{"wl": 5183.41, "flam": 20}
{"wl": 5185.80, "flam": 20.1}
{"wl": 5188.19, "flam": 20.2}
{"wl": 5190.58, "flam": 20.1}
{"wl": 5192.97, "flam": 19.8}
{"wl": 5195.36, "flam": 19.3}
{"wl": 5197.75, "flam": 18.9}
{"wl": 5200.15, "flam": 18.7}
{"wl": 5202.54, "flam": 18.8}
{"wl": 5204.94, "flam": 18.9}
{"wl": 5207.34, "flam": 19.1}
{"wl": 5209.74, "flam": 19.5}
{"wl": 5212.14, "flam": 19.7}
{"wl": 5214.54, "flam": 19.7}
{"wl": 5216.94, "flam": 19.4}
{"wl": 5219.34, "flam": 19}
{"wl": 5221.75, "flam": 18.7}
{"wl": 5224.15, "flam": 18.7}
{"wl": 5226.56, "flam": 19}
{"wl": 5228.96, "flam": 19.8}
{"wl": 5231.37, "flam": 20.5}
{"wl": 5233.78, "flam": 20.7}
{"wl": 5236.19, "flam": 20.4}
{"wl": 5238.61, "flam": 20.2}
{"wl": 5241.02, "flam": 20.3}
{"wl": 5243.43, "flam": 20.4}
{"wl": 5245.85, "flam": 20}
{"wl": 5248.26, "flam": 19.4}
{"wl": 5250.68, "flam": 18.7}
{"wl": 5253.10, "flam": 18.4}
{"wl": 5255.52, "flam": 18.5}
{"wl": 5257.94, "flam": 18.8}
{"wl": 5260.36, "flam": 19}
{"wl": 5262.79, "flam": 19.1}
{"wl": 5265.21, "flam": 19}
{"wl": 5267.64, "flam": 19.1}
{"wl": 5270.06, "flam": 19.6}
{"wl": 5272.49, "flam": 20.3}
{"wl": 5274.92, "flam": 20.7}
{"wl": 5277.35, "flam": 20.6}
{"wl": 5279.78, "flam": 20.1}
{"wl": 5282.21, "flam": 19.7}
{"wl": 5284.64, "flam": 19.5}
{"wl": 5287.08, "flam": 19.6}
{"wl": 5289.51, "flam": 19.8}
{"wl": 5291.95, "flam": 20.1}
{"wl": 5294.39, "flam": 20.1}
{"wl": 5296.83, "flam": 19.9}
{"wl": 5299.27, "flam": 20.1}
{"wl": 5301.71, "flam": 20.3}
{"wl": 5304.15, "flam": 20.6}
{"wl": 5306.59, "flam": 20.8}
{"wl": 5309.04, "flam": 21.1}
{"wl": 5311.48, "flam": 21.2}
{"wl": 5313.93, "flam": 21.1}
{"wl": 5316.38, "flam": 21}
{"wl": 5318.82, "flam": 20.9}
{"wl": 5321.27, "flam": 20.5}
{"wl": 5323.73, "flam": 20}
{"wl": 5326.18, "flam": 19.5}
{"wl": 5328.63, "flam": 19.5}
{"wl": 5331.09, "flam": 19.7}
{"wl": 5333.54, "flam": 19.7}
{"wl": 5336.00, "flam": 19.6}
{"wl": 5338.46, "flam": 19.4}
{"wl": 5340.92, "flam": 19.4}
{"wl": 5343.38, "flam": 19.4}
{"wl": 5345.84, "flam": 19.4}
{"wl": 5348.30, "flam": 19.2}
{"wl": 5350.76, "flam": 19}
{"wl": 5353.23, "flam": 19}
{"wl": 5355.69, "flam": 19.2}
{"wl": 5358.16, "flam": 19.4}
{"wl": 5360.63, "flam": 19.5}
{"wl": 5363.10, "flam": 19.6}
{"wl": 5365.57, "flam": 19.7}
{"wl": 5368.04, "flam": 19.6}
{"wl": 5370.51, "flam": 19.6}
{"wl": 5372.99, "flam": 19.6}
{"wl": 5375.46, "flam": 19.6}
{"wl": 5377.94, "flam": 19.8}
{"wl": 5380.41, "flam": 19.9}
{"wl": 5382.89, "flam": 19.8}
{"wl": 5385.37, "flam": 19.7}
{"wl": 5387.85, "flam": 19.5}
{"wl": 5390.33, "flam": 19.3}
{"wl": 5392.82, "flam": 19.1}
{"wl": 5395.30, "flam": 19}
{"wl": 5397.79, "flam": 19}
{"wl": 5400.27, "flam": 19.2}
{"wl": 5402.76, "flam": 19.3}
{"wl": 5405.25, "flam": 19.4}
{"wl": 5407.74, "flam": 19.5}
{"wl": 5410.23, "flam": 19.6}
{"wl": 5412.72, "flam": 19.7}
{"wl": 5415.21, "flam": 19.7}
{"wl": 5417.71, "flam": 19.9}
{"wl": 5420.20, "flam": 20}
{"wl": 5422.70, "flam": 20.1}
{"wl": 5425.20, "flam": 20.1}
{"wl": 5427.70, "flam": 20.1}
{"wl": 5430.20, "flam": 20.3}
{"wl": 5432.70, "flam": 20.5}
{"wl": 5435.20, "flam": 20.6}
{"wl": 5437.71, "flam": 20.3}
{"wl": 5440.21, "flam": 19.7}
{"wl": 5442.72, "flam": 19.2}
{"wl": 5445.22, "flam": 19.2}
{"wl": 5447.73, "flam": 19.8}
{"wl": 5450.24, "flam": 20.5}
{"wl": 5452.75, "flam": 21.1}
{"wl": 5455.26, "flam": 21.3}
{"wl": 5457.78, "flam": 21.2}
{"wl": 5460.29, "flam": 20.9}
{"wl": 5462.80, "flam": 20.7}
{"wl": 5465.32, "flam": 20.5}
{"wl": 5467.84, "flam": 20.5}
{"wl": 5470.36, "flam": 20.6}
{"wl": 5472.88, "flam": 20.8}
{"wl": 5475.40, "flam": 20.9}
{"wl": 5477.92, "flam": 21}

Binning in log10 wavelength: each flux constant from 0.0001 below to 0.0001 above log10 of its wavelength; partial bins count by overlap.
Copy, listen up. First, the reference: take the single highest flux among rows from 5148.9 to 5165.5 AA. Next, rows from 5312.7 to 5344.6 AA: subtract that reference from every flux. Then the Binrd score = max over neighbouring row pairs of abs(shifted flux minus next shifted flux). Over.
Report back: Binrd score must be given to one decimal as 0.5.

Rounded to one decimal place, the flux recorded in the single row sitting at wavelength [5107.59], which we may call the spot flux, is 19.1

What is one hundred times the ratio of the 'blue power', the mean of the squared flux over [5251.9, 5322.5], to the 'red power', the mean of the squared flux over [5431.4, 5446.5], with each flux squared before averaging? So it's 101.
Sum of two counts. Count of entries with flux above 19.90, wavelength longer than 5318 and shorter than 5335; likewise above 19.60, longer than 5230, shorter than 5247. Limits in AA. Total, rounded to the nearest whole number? 10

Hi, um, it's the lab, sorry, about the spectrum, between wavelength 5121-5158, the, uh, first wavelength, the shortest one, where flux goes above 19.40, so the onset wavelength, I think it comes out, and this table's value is 5135.89 AA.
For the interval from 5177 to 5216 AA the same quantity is 5178.64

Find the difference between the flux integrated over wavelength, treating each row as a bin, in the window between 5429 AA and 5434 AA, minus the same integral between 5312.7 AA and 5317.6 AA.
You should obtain -1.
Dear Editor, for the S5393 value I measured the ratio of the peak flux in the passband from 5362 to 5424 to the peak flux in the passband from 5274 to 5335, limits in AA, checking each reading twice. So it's 0.95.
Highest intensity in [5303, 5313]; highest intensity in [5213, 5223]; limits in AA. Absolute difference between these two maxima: 1.5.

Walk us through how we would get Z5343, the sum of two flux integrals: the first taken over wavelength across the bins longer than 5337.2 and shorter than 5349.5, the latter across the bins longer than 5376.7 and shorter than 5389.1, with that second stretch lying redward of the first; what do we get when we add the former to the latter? 483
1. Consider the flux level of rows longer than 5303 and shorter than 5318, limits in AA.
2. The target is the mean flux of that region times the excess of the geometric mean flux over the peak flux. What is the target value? -4.9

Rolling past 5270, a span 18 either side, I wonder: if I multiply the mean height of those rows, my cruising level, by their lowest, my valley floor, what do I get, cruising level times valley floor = 358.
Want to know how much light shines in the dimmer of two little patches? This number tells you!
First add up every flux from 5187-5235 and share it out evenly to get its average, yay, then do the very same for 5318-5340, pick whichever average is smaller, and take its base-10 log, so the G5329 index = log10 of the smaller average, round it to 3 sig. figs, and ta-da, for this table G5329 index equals 1.29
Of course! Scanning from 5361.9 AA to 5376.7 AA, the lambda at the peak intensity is 5365.57 AA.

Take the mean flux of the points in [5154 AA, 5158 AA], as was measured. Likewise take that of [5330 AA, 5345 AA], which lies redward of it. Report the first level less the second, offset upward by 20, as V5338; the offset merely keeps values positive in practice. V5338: 20.4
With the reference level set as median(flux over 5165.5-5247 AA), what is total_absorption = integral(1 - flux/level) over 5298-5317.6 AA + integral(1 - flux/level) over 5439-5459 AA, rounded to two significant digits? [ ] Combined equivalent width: -1.6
